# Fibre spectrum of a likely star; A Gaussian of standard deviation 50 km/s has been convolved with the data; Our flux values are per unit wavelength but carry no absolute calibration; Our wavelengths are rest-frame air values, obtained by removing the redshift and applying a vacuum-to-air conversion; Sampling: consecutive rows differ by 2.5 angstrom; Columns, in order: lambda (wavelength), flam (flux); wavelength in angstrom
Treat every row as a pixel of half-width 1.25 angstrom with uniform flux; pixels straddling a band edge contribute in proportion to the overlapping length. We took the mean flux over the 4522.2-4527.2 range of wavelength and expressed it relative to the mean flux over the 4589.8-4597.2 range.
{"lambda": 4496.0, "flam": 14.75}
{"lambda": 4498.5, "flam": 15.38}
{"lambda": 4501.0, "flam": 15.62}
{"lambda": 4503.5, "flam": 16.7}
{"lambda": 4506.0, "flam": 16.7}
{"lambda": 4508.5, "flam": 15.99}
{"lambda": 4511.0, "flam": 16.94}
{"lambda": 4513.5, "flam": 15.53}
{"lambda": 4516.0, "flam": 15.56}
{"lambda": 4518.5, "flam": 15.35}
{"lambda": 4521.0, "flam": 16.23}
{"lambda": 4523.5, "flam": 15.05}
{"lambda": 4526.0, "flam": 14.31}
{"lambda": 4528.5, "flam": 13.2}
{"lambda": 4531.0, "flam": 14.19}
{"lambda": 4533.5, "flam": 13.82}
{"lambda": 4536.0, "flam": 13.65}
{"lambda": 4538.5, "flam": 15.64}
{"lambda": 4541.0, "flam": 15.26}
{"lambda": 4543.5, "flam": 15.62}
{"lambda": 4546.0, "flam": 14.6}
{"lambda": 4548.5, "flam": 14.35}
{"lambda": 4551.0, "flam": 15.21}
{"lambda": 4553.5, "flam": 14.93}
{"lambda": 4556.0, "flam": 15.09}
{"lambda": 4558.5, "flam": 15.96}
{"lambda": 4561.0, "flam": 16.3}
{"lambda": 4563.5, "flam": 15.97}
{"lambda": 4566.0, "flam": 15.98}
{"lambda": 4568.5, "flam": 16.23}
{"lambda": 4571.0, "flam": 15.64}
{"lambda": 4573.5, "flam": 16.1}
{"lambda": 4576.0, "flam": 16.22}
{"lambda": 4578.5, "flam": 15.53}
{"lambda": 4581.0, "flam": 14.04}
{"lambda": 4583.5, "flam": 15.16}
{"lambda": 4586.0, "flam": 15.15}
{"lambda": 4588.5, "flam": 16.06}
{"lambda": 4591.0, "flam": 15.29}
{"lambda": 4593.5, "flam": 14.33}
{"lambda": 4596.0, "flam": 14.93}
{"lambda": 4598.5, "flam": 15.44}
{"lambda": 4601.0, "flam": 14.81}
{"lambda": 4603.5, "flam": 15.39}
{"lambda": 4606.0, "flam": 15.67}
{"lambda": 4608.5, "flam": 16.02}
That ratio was 0.99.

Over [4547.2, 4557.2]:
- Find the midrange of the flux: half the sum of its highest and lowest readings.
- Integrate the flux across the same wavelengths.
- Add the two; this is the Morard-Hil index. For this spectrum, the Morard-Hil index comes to 164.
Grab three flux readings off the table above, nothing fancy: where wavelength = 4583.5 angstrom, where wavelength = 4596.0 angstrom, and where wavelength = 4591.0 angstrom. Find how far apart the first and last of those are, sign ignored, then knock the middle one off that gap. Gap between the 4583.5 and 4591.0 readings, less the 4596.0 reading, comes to -14.8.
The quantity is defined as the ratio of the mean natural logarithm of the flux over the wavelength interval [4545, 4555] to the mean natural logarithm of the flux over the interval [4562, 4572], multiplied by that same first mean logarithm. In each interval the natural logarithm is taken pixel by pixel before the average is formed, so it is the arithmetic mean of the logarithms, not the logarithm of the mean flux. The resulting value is 2.62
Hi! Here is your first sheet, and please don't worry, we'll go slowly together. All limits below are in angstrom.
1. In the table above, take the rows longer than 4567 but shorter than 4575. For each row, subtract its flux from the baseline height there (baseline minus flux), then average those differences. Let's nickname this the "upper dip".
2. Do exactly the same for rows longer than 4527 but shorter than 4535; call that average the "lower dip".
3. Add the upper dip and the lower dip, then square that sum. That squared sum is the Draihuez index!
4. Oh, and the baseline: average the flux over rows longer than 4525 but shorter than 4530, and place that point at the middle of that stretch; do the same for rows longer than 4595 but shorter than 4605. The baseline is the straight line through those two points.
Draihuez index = 2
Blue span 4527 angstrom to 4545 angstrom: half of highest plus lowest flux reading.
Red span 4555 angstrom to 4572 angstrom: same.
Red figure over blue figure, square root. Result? 1.043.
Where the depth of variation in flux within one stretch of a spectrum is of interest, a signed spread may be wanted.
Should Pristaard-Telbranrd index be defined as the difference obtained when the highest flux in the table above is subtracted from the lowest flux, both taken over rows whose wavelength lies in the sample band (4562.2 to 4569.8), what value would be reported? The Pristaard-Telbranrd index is -0.26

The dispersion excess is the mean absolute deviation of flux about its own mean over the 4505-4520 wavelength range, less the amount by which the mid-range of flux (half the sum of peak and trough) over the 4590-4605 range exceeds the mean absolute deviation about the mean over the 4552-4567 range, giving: -13.9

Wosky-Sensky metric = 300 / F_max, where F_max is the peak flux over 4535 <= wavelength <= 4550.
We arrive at 19.2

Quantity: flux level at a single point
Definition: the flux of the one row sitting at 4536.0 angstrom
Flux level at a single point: 13.65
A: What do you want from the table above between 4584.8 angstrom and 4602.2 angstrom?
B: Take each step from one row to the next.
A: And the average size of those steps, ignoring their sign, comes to 0.73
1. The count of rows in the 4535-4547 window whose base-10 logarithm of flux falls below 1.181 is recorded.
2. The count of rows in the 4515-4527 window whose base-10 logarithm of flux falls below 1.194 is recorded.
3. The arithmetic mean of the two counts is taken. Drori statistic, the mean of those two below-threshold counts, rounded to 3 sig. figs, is 3.00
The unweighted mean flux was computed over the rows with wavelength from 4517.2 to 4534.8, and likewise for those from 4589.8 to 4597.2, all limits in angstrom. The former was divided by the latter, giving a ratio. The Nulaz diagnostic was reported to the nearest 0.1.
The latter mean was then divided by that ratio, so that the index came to 15.1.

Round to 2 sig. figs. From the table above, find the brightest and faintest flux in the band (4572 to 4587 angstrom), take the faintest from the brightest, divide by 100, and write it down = 0.022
